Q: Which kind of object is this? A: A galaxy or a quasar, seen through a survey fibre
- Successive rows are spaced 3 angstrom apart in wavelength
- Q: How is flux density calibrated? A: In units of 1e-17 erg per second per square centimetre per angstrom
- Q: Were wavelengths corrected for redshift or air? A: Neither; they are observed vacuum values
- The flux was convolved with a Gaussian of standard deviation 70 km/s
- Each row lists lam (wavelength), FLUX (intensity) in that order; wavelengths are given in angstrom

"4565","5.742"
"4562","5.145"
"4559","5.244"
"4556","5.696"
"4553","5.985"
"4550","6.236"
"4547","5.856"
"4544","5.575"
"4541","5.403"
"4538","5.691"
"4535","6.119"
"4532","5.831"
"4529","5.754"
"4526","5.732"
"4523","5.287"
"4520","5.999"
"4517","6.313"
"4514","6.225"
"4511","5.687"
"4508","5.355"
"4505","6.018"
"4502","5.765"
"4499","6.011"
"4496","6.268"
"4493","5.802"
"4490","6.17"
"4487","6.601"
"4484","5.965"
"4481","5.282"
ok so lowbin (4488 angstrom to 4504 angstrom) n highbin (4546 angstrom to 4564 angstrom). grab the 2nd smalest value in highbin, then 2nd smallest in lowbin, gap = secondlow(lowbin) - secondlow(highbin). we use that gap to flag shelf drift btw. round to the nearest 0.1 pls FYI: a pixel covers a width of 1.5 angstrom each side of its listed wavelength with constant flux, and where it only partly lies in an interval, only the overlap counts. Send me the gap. 0.6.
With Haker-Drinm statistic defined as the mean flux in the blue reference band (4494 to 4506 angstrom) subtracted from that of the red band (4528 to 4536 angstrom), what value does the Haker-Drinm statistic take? -0.11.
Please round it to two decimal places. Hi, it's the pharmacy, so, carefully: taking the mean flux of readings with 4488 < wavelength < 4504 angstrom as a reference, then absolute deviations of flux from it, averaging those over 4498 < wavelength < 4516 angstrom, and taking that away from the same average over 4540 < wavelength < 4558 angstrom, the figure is 0.05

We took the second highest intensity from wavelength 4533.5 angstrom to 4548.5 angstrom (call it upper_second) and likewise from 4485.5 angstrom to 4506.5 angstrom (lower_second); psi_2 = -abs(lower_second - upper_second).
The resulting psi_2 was -0.41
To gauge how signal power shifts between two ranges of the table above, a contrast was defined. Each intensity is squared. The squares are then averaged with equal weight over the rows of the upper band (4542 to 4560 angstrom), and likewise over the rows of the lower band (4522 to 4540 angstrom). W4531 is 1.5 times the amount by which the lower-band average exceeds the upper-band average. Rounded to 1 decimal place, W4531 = -0.6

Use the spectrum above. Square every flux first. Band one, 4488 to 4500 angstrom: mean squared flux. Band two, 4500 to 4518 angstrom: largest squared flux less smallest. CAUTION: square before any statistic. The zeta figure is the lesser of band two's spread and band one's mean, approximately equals 11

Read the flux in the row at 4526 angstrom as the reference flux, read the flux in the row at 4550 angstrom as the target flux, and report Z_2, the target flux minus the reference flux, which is 0.50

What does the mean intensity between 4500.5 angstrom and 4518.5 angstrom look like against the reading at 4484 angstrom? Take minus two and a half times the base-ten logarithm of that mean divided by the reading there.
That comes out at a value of 0.01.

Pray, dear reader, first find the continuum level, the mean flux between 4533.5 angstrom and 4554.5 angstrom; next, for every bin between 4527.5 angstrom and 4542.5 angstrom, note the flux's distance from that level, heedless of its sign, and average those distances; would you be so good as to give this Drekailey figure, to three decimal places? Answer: 0.191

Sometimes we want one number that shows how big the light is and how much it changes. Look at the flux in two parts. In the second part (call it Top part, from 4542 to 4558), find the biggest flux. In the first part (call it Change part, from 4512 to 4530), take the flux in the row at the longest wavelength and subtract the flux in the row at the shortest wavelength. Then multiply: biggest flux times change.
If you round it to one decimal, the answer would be -2.9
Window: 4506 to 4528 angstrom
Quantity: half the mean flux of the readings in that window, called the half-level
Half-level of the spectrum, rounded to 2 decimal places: 2.90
